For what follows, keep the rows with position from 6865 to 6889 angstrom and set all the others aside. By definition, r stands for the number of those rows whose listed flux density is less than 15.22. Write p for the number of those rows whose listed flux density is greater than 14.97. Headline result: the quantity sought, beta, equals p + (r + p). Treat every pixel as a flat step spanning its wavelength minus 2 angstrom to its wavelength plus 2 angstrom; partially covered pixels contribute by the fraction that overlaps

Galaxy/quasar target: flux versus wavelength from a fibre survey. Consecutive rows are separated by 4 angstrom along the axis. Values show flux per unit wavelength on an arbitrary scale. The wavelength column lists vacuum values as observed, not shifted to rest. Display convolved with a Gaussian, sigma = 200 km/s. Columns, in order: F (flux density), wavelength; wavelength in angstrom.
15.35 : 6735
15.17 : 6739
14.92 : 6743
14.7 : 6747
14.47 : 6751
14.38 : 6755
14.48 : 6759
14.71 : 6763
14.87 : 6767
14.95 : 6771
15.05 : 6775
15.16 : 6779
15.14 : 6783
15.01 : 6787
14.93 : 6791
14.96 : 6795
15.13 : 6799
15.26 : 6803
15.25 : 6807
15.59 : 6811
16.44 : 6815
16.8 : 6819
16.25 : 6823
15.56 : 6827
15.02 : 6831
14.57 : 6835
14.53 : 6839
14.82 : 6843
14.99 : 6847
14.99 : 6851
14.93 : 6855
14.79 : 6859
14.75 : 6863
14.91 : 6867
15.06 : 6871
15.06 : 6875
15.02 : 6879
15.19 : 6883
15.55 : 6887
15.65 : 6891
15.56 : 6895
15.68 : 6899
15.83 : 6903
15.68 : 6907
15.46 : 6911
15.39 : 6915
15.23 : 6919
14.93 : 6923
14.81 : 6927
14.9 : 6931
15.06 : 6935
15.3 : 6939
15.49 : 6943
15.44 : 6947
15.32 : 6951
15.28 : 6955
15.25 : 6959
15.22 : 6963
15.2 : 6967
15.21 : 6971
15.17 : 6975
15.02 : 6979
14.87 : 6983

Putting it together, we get 15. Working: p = 5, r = 5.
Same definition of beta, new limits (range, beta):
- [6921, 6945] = 10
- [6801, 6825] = 12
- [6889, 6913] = 12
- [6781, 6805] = 13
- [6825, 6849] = 11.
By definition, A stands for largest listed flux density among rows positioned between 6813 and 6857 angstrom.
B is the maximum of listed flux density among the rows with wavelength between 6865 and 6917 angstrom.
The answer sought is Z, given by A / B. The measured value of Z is 1.06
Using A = 16.8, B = 15.83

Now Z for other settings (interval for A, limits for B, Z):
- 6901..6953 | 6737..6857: 0.94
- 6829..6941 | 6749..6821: 0.94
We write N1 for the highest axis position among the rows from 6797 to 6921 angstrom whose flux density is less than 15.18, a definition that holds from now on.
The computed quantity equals 6879 angstrom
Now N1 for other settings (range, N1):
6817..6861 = 6859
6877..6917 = 6879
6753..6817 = 6799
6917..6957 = 6935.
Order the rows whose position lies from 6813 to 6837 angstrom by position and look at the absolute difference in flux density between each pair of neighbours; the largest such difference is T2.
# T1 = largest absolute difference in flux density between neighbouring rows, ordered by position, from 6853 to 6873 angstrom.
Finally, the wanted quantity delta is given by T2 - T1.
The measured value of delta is 0.53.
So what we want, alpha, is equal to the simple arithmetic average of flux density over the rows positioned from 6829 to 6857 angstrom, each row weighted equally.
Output 14.8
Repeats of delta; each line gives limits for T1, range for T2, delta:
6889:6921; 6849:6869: -0.06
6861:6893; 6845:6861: -0.22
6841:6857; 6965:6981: -0.02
